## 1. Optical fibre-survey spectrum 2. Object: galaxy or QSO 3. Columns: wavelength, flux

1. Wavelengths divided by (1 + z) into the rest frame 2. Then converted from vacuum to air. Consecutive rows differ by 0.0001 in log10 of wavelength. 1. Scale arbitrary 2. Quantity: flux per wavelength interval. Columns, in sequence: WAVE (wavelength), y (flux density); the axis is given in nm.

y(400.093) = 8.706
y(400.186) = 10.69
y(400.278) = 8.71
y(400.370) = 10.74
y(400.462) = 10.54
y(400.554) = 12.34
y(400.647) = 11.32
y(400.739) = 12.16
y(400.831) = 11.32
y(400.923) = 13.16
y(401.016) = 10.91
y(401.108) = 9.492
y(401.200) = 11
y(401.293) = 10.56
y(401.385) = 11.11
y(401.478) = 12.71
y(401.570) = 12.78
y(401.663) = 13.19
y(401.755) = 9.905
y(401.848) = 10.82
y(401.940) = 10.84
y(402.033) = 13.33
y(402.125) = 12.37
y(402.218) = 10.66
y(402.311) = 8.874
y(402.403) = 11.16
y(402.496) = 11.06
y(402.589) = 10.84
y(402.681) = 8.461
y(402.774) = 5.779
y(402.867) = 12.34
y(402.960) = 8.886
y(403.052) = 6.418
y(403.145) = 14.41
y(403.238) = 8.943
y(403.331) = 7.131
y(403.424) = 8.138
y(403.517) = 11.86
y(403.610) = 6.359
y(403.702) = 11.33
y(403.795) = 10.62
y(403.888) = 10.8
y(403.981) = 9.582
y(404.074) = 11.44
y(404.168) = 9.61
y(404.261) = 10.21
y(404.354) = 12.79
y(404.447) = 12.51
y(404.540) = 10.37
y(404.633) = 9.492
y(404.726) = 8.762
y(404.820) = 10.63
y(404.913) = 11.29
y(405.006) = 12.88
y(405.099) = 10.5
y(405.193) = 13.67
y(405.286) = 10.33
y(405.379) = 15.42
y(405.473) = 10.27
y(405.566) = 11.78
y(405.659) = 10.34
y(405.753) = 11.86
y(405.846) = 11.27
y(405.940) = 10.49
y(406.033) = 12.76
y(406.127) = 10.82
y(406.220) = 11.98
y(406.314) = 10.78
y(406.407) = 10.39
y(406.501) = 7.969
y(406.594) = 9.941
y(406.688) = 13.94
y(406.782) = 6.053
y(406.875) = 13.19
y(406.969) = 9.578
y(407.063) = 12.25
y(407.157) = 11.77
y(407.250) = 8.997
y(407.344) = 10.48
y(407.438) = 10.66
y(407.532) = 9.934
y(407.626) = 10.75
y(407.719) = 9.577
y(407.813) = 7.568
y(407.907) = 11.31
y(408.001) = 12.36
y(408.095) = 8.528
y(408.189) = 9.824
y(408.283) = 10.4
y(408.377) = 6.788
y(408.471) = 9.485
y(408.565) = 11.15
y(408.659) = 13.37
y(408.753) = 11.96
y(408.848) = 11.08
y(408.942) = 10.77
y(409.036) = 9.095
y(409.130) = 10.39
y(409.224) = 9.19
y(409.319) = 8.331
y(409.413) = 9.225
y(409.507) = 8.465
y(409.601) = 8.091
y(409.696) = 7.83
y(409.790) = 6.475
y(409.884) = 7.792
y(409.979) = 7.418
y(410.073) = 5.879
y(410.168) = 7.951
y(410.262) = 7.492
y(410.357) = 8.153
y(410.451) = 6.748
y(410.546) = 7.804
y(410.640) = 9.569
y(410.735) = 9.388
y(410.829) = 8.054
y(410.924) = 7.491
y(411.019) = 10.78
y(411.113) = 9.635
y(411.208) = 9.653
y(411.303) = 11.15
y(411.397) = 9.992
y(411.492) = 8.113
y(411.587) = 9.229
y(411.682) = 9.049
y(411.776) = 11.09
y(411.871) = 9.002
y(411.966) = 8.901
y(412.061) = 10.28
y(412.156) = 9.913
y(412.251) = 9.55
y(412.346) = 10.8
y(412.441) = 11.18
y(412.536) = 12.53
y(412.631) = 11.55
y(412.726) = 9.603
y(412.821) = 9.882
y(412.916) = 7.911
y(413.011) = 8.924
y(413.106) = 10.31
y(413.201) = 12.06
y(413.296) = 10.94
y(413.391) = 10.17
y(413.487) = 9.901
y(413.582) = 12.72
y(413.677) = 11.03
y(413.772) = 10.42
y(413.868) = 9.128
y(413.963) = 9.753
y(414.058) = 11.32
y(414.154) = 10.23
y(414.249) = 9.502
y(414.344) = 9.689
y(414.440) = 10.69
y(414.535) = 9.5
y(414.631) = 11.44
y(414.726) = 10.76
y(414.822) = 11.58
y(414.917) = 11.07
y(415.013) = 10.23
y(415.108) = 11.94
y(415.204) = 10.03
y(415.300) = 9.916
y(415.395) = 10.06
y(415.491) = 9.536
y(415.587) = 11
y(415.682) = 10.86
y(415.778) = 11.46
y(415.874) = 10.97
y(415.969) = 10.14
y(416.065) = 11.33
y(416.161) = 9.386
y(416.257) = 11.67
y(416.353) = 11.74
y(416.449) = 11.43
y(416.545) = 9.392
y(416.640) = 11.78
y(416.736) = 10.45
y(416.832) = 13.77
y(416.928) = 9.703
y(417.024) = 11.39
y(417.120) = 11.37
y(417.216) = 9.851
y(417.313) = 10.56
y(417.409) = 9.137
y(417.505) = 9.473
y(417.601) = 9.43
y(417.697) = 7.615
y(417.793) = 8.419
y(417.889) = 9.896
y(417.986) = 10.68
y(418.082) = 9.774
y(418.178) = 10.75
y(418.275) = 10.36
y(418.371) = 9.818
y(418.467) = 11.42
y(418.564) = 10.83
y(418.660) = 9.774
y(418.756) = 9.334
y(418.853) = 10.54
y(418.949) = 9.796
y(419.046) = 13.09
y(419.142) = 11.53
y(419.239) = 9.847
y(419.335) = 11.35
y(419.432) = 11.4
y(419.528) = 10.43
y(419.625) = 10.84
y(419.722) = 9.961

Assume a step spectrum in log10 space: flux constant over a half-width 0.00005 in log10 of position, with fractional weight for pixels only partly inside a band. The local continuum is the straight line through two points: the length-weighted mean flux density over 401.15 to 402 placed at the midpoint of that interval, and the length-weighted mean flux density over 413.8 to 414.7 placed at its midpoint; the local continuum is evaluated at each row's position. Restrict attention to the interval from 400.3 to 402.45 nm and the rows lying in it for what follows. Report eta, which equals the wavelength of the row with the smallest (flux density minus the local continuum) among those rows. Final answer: 402.311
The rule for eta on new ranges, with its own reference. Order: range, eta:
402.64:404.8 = 402.774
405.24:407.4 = 406.782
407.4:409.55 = 408.377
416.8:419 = 417.697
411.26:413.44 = 412.916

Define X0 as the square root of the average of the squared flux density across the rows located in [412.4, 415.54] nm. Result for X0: 10.5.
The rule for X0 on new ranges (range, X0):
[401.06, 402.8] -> 10.9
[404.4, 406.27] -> 11.5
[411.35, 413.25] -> 10.1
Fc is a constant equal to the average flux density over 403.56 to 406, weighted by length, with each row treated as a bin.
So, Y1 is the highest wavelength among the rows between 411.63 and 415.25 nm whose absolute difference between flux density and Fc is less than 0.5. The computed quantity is 414.917 nm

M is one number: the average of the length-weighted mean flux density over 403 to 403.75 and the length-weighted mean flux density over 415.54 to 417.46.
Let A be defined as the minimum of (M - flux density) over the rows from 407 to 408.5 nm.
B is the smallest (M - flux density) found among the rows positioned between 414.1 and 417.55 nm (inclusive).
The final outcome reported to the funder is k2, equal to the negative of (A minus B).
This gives -1.4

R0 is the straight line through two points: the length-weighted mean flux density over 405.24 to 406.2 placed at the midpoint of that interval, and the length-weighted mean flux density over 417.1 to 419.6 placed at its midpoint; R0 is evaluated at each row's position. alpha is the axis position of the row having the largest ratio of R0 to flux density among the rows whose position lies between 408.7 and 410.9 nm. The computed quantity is 410.073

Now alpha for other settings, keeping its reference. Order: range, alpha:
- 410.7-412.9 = 410.924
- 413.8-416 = 413.868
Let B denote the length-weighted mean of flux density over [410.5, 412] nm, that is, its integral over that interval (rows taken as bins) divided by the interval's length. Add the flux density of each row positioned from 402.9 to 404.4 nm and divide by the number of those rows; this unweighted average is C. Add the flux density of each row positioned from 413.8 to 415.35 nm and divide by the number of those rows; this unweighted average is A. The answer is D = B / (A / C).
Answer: 8.9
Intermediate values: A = 10.4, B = 9.3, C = 9.9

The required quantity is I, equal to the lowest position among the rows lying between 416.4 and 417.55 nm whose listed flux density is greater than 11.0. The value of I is 416.449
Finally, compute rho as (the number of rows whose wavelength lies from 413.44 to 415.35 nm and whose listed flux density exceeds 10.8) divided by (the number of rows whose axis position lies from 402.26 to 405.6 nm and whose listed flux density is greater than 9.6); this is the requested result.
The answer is 0.3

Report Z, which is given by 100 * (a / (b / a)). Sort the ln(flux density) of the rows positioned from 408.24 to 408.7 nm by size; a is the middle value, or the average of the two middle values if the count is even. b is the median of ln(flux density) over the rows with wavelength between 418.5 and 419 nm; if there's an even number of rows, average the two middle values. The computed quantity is 240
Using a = 2.34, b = 2.28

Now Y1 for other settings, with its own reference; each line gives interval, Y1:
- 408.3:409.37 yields 408.942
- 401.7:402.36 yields 402.218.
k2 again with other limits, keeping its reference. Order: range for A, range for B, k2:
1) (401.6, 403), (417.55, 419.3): 0.2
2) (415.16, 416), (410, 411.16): 0.7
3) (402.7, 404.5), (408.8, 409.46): 3.3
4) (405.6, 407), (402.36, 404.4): -0.5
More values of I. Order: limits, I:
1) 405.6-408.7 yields 405.753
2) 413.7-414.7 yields 414.058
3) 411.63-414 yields 411.776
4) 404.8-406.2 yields 404.913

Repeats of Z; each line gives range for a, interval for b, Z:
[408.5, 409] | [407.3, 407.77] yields 248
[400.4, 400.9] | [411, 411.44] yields 256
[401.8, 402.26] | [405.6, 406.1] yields 234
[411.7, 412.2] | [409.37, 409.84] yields 252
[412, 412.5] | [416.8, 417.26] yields 223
